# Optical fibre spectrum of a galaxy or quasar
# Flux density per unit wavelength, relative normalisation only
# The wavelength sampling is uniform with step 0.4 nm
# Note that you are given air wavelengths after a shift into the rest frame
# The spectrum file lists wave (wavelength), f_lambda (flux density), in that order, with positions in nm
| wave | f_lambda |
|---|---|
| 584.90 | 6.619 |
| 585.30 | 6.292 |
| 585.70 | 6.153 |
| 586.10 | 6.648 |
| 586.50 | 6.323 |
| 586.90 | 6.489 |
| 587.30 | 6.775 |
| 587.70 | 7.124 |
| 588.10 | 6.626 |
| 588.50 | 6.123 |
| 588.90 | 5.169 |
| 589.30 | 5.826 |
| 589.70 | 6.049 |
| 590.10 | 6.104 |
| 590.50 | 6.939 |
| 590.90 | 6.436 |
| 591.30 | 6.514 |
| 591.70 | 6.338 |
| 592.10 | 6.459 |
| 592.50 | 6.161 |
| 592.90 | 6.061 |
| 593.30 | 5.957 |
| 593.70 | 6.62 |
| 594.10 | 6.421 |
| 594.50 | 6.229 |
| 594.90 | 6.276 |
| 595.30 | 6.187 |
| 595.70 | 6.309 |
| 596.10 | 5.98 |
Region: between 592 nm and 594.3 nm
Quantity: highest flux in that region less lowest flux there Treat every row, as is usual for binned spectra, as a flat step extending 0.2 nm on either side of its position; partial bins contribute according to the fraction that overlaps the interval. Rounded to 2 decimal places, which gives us 0.66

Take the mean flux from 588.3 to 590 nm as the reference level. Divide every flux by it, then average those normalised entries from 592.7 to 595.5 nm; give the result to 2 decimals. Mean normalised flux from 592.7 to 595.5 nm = 1.08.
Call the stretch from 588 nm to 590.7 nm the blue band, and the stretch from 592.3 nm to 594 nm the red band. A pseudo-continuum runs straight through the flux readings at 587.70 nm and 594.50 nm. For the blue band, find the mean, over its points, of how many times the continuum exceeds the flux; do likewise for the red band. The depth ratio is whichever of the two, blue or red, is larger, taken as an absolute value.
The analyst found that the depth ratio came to 1.14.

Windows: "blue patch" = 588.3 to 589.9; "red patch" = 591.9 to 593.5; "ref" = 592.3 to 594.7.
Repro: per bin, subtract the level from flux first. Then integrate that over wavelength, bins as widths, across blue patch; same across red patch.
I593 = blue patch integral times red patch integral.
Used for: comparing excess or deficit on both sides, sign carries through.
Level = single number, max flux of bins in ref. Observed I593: 1.0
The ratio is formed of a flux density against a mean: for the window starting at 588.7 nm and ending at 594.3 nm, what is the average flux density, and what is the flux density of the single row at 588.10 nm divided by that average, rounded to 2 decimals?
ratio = 1.07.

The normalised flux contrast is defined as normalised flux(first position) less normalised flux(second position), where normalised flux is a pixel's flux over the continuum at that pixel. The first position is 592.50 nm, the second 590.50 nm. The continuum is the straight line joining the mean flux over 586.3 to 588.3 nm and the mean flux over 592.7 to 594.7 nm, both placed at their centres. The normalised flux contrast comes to -0.10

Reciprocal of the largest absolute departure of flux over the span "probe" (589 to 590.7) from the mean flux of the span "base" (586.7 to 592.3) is 1.7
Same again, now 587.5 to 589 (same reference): 0.8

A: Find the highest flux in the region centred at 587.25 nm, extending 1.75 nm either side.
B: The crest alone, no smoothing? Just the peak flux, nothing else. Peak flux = 7.124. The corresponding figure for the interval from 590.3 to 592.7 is 6.939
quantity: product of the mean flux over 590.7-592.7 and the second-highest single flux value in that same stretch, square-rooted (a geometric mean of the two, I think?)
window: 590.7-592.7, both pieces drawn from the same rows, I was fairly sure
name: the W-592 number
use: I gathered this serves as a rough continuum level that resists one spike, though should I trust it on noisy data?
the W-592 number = 6.42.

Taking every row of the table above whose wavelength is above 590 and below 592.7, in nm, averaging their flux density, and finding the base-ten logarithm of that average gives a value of 0.808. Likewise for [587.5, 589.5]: 0.791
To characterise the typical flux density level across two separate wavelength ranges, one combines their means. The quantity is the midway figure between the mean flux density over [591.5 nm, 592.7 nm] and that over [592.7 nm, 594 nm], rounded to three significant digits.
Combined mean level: 6.27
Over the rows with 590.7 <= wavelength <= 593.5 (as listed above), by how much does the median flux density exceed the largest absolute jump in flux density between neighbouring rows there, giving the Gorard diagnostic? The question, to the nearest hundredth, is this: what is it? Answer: 6.04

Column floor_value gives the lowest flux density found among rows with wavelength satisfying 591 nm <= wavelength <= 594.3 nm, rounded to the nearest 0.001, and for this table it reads 5.957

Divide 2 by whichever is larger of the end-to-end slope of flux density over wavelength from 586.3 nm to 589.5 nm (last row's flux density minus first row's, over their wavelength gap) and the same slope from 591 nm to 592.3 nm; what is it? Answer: -29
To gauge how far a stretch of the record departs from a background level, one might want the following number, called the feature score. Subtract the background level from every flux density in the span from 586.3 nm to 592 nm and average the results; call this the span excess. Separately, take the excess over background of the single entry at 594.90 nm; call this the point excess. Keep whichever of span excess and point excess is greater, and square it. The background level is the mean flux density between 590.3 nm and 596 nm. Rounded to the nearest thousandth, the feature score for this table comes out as 0.000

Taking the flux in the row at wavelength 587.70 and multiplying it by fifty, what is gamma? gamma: 356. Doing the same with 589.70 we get 302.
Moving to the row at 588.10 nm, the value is 331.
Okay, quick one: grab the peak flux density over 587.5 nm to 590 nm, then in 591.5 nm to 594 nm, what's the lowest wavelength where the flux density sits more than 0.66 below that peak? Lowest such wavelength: 591.70 nm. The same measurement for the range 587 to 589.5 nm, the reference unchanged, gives 588.50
